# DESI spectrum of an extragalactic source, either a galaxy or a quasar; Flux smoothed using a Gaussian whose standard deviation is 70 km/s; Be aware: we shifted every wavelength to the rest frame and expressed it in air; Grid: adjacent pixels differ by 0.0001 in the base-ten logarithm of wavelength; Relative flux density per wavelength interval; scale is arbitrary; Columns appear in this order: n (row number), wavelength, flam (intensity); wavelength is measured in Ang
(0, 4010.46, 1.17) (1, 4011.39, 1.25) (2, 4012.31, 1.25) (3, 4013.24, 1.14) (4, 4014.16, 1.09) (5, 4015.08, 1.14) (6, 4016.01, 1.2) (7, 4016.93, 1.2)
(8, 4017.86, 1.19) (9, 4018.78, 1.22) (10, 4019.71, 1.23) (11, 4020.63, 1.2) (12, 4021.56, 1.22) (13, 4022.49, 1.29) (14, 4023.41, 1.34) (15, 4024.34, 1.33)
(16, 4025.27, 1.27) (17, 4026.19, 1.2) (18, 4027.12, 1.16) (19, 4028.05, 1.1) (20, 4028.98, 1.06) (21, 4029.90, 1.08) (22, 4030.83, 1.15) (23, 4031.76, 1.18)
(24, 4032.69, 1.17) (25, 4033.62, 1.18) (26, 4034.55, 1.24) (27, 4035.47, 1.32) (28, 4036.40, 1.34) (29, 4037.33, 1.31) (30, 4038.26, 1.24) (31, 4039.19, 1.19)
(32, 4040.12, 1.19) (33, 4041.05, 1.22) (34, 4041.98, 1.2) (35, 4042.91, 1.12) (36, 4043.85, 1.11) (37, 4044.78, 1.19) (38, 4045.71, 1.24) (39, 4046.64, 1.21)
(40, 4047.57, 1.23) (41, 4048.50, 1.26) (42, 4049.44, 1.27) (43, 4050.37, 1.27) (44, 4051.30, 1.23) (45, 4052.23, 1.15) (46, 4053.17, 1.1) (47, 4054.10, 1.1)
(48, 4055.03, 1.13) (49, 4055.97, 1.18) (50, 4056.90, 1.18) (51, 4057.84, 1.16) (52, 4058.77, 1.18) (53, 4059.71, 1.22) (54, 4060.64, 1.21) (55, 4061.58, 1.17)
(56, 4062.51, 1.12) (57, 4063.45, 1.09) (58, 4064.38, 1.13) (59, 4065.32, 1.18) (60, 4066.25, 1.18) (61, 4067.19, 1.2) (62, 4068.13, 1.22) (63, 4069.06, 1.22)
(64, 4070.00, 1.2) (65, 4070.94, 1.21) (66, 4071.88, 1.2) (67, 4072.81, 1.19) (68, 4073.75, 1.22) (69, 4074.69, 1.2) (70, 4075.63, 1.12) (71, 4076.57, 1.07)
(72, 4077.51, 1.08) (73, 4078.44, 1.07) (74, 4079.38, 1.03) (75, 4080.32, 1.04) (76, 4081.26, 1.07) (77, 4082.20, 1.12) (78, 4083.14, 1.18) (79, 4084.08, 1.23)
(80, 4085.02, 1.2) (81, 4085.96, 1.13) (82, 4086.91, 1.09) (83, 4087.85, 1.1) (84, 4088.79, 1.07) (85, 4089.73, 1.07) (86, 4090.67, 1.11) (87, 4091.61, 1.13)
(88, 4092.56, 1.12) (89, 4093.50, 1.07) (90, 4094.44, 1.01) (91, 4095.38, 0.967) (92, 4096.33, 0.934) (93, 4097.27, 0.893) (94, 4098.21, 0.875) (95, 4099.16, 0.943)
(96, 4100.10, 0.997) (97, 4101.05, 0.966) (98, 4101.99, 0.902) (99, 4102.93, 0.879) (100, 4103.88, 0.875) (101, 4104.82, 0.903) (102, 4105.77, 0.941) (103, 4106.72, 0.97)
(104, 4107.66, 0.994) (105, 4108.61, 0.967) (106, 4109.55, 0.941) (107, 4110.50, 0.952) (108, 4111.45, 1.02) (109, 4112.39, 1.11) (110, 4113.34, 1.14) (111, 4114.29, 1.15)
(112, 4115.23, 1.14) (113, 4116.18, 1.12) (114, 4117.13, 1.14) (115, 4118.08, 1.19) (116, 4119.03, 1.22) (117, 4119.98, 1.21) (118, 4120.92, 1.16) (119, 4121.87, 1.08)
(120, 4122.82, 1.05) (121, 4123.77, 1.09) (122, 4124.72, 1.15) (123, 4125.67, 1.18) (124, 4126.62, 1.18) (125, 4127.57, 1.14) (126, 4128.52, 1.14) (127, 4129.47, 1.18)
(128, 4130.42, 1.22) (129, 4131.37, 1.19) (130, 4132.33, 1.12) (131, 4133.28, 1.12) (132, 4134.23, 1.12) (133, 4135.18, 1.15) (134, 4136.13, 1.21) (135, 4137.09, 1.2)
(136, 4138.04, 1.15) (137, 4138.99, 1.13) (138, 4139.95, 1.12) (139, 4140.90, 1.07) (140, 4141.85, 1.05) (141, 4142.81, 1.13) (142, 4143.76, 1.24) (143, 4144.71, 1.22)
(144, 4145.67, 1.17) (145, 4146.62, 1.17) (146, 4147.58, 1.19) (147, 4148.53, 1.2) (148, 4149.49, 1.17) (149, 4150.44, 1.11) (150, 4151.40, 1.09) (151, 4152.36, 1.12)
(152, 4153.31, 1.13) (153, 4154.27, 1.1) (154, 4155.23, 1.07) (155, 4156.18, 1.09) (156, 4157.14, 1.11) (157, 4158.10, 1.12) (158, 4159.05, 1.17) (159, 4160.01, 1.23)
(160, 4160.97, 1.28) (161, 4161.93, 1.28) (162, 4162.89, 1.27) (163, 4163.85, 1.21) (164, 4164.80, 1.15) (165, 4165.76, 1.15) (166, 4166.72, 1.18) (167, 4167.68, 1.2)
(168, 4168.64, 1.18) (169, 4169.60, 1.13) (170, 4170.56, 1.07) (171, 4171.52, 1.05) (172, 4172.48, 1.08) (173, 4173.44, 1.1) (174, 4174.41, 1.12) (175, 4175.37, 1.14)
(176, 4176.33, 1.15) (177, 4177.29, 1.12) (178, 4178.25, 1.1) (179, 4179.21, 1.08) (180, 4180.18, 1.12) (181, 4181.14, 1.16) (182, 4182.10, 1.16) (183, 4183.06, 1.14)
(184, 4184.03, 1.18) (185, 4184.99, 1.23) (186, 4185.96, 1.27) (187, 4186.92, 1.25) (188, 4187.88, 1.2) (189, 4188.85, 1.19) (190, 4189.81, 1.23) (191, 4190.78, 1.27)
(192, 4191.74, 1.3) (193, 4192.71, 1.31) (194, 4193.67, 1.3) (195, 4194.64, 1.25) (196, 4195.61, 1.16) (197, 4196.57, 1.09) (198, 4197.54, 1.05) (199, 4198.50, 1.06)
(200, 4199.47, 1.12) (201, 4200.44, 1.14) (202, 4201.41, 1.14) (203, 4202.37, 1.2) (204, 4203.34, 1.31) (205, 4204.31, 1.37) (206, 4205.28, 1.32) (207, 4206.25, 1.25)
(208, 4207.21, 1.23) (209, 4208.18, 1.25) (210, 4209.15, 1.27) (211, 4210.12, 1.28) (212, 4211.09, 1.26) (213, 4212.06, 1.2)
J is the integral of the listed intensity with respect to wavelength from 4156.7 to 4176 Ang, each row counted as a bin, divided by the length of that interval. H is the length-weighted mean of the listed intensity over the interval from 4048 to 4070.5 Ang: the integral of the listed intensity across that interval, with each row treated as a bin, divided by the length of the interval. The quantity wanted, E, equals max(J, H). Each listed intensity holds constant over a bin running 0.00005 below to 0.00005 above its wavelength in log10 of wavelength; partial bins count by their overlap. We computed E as 1.18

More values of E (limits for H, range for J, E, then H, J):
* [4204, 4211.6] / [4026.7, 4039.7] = 1.28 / 1.277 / 1.19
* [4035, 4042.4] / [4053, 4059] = 1.25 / 1.253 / 1.15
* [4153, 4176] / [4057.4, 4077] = 1.18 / 1.150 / 1.18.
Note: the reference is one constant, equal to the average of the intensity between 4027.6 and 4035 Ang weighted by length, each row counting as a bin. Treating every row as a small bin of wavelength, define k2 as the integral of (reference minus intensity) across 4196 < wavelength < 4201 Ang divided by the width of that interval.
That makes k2 0.051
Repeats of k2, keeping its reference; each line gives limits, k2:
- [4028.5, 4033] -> 0.018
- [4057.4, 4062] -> -0.044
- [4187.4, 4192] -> -0.090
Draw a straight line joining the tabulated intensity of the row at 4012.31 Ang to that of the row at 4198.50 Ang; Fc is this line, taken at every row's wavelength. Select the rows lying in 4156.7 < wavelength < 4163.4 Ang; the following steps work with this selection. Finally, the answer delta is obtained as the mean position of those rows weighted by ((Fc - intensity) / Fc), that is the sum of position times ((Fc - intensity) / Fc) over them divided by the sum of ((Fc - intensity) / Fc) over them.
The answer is 4161.2 Ang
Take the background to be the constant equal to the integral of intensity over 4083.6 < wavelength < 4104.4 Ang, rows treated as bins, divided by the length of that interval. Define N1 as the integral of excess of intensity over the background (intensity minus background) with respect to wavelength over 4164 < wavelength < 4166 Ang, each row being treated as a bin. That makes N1 0.27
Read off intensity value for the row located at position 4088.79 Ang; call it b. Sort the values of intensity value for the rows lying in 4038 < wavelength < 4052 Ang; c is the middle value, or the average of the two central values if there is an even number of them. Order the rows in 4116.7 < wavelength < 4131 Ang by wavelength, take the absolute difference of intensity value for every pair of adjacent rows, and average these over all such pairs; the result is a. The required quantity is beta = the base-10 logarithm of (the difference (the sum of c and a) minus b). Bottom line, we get -0.73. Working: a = 0.0357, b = 1.07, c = 1.220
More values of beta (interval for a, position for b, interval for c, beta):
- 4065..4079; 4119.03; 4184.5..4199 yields -1.51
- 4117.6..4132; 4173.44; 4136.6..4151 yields -0.98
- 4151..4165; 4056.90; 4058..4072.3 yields -1.29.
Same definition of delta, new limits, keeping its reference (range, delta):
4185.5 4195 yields 4190.6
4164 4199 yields 4185.6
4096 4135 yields 4101.4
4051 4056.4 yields 4054.0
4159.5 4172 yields 4163.5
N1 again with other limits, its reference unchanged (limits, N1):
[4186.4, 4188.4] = 0.40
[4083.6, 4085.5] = 0.36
